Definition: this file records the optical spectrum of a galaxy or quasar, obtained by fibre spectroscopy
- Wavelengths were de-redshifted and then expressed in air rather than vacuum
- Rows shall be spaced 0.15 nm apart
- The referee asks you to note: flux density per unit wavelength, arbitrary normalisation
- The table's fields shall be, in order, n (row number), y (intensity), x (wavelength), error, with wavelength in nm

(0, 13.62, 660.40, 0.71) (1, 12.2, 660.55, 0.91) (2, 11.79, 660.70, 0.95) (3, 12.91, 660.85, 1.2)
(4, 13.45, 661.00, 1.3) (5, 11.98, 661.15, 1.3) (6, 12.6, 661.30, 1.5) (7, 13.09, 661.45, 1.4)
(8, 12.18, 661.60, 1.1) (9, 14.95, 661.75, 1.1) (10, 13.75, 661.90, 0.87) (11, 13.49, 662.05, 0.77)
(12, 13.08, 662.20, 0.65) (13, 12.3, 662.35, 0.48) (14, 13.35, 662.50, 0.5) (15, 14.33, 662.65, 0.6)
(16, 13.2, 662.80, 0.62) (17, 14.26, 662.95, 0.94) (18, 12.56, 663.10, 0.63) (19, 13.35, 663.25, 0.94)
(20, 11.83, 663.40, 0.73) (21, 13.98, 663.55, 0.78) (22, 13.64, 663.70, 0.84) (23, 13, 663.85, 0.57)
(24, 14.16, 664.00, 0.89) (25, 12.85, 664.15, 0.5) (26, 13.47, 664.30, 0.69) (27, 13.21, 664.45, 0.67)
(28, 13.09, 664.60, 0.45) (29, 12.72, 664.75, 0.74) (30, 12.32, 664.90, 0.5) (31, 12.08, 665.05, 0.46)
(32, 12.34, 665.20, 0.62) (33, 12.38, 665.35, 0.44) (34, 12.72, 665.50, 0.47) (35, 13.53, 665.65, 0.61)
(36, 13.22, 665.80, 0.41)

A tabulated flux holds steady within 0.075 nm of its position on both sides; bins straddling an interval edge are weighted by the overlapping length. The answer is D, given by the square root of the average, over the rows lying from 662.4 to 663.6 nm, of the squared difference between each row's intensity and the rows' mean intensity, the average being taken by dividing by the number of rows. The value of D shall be 0.80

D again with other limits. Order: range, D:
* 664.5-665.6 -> 0.31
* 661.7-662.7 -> 0.79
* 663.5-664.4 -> 0.48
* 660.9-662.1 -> 0.90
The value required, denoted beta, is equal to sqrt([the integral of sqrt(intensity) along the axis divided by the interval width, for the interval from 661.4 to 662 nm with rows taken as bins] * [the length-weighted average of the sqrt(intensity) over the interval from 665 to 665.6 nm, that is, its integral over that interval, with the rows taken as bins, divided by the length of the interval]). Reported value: 3.60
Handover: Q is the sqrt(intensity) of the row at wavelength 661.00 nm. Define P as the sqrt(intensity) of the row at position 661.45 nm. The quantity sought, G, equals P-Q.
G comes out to -0.05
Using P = 3.618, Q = 3.67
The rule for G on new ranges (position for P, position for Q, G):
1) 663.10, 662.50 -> -0.11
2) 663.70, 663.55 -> -0.05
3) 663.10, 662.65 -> -0.24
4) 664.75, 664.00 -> -0.20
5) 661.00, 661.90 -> -0.04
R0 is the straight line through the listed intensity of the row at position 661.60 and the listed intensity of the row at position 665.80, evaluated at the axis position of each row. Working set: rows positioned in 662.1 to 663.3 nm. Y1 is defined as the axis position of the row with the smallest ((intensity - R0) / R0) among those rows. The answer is 662.35 nm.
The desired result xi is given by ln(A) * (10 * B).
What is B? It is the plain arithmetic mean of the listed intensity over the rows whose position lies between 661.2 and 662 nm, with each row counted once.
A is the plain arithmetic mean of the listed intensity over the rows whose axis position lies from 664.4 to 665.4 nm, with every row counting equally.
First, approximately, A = 12.6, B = 13.3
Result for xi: 337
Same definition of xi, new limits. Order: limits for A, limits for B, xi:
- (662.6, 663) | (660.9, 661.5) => 337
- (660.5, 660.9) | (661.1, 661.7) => 313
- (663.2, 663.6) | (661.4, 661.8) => 344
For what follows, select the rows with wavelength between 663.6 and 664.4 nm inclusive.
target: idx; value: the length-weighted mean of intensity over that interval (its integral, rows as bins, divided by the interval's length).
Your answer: 13.4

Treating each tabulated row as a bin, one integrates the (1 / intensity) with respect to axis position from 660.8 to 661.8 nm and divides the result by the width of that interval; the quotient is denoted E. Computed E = 0.0774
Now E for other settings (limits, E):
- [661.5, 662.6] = 0.0754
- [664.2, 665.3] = 0.0786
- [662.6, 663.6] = 0.0754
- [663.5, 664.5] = 0.0743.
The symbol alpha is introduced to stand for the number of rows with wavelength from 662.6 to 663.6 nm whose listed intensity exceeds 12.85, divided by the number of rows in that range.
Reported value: 0.71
